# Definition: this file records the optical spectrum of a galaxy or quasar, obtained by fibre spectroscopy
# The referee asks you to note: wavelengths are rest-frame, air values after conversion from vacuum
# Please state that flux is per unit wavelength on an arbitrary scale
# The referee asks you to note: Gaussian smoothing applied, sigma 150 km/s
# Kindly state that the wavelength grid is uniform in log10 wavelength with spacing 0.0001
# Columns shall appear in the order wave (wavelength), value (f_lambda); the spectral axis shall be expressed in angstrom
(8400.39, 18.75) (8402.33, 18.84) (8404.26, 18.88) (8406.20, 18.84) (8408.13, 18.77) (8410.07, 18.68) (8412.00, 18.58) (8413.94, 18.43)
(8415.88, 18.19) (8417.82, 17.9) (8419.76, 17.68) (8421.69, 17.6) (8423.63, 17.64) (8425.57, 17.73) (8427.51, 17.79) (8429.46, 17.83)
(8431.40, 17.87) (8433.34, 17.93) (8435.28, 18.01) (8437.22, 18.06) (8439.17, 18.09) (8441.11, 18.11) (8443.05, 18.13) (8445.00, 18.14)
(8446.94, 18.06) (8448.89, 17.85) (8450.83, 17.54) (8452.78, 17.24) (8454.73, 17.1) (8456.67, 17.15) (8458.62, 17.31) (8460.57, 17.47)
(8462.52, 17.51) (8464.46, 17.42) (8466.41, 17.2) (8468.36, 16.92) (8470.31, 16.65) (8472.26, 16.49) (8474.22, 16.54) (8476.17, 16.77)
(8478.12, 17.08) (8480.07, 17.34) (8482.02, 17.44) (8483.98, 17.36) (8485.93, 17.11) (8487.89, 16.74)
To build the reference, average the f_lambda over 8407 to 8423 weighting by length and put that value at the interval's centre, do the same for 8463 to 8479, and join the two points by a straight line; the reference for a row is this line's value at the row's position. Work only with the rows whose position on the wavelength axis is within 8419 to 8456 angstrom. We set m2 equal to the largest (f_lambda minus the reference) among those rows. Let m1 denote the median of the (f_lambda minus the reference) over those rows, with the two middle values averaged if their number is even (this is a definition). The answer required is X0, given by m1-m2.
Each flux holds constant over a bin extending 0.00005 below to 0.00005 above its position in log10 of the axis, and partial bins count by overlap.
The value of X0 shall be -0.49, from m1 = 0.13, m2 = 0.62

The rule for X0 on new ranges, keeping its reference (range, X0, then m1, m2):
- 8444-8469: -0.43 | 0.19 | 0.62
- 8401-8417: -0.08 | 0.32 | 0.40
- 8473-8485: -0.30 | 0.50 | 0.80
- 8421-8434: -0.28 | -0.15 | 0.13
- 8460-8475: -0.33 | 0.07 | 0.40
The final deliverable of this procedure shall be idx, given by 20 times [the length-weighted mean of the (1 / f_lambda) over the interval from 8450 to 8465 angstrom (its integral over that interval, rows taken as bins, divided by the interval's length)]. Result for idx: 1.15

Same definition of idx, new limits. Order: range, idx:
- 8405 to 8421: 1.09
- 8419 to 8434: 1.13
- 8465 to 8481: 1.18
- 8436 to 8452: 1.11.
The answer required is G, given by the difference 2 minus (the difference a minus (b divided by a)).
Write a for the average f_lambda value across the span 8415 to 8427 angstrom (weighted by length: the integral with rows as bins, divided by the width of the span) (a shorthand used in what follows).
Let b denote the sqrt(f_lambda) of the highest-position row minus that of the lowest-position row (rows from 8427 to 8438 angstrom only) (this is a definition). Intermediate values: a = 17.79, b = 0.03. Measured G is -15.8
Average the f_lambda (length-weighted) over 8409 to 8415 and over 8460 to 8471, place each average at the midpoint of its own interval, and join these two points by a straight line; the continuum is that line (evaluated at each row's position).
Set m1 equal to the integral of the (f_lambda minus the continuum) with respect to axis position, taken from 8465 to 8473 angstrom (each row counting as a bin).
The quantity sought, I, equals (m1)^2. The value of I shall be 4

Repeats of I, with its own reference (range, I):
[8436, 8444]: 4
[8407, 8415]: 0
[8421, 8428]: 15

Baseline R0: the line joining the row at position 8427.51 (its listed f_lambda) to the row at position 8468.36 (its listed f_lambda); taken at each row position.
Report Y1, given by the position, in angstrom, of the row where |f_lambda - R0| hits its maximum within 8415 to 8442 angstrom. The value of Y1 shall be 8441.11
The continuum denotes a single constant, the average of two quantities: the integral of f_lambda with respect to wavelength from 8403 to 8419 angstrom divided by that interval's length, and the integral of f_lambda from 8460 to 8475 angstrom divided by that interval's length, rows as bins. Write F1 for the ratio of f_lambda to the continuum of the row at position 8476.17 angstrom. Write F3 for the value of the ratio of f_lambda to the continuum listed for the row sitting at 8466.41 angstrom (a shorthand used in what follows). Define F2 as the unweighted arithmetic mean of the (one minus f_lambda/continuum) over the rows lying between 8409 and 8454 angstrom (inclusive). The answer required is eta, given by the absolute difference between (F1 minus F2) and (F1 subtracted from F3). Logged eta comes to 0.93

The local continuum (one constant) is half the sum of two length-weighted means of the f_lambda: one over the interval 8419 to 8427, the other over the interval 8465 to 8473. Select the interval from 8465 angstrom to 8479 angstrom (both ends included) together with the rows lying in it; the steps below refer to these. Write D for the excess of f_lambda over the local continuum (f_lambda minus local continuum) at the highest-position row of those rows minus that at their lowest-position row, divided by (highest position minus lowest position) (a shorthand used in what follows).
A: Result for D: -0.010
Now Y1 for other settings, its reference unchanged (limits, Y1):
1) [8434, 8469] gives 8445.00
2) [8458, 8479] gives 8462.52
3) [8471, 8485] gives 8482.02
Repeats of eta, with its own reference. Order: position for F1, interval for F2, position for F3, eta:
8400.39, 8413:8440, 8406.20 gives 1.06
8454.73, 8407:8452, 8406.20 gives 0.88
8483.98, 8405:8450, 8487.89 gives 1.03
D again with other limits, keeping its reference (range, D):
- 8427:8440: 0.026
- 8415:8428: -0.034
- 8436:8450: -0.018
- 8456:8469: -0.020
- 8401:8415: -0.035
